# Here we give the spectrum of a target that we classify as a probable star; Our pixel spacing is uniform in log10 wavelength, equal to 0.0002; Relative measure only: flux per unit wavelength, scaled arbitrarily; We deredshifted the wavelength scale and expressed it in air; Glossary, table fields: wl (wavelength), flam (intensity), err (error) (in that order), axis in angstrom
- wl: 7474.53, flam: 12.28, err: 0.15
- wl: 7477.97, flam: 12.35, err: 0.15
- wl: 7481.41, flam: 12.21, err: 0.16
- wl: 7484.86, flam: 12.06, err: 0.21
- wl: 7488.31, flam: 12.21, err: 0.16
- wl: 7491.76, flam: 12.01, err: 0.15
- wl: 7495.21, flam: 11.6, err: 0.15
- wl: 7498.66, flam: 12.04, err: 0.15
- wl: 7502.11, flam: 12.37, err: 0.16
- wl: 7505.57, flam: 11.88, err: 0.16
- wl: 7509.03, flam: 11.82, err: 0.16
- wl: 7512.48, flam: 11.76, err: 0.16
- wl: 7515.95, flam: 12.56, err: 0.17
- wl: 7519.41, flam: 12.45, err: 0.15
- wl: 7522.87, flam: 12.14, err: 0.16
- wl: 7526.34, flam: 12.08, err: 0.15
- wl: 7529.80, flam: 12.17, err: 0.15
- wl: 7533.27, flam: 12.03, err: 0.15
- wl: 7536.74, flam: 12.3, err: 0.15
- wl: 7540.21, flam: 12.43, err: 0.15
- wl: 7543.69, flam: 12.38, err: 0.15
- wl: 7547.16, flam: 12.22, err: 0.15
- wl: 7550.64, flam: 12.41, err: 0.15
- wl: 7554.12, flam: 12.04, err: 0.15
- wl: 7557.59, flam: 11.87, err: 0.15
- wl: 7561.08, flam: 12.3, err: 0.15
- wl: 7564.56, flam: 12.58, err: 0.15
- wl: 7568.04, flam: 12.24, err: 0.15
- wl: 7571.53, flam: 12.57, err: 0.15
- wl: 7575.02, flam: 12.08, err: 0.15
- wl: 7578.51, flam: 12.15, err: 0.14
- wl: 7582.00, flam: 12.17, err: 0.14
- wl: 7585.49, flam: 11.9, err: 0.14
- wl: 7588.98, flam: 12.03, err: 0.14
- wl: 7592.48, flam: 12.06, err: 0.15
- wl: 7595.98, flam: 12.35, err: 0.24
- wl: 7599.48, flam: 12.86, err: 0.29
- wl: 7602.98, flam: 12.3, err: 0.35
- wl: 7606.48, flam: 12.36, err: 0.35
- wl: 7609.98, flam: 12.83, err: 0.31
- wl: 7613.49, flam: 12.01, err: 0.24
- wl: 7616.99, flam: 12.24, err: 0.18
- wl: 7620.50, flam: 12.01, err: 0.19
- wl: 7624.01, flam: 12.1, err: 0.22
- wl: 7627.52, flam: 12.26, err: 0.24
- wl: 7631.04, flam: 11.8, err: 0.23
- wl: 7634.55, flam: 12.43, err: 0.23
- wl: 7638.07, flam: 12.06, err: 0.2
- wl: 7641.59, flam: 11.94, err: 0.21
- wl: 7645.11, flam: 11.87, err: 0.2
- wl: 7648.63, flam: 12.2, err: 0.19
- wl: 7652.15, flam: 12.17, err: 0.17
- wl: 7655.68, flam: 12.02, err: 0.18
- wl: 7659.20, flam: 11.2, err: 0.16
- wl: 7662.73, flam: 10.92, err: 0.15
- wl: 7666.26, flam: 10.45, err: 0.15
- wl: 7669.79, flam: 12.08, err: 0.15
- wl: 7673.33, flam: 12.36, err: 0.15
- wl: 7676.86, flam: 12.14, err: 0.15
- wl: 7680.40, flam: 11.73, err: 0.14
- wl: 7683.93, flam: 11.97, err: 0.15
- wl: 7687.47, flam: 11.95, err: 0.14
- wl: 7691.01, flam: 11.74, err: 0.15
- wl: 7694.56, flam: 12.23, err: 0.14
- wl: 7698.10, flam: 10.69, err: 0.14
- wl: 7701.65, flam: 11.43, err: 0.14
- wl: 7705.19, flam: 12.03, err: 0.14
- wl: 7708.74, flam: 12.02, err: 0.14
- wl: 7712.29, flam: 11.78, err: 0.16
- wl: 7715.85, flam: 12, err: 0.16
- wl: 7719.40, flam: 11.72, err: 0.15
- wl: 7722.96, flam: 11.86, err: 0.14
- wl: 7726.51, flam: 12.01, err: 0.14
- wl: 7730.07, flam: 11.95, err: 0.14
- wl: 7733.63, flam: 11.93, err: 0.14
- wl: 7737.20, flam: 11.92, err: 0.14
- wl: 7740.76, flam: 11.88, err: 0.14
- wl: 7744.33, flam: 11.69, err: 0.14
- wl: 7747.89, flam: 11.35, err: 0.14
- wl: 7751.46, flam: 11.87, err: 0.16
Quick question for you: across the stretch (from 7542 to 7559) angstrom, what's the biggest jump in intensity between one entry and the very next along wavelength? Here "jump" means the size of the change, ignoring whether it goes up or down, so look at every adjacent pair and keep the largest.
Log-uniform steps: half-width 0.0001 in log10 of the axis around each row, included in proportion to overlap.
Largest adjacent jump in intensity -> 0.37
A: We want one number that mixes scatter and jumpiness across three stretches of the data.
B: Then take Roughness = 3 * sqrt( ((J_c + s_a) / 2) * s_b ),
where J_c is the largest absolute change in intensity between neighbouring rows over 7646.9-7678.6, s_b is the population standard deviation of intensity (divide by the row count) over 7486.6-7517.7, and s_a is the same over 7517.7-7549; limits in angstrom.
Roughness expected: 1.5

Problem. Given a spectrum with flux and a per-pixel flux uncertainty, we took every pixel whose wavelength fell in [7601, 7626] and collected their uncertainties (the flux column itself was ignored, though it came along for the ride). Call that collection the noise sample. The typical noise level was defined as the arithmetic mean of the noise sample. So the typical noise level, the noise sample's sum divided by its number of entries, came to 0.263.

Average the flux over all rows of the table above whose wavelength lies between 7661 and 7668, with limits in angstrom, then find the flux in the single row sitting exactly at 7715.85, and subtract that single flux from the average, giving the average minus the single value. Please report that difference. -1.32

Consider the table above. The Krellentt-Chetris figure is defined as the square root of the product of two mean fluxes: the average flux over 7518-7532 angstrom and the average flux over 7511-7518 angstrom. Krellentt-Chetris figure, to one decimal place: 12.2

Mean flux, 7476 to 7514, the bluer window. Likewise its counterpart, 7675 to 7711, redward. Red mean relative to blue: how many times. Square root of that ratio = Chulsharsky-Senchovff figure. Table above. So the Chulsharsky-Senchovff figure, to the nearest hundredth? 0.99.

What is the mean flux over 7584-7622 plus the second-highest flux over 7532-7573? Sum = 24.8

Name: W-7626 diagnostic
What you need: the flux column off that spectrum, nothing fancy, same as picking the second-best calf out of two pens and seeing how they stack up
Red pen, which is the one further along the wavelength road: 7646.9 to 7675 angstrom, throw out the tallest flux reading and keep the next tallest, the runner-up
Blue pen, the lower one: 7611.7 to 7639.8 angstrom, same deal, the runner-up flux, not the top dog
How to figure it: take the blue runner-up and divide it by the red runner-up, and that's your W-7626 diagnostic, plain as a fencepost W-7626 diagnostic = 1.005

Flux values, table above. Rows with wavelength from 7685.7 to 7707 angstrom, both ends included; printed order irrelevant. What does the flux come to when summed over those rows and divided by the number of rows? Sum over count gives 11.68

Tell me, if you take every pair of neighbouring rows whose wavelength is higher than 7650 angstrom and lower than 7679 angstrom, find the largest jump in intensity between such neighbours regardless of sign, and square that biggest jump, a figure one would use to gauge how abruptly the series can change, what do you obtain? 2.7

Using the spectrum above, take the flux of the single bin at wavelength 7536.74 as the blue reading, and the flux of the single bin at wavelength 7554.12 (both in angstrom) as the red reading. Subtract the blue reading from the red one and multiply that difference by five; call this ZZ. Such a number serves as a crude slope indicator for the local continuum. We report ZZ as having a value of -1.30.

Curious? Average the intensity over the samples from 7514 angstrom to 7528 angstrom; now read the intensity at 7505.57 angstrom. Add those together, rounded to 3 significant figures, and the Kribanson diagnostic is 24.2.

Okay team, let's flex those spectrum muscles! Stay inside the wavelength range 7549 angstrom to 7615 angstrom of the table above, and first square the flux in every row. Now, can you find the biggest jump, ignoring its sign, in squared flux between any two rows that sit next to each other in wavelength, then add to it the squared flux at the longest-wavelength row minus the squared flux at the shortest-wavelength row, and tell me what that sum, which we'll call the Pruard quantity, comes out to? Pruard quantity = 11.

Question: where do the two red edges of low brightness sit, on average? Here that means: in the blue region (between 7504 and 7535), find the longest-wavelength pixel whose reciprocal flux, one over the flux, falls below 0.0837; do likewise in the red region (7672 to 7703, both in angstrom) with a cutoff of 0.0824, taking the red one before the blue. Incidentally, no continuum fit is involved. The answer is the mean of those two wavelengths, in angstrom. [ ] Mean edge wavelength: 7613.9 angstrom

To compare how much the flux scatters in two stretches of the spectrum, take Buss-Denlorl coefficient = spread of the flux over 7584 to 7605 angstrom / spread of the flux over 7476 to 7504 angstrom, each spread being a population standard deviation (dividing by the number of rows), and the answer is 1.4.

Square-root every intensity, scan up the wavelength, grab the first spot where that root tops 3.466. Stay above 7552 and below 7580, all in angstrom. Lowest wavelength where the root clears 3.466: 7554.12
